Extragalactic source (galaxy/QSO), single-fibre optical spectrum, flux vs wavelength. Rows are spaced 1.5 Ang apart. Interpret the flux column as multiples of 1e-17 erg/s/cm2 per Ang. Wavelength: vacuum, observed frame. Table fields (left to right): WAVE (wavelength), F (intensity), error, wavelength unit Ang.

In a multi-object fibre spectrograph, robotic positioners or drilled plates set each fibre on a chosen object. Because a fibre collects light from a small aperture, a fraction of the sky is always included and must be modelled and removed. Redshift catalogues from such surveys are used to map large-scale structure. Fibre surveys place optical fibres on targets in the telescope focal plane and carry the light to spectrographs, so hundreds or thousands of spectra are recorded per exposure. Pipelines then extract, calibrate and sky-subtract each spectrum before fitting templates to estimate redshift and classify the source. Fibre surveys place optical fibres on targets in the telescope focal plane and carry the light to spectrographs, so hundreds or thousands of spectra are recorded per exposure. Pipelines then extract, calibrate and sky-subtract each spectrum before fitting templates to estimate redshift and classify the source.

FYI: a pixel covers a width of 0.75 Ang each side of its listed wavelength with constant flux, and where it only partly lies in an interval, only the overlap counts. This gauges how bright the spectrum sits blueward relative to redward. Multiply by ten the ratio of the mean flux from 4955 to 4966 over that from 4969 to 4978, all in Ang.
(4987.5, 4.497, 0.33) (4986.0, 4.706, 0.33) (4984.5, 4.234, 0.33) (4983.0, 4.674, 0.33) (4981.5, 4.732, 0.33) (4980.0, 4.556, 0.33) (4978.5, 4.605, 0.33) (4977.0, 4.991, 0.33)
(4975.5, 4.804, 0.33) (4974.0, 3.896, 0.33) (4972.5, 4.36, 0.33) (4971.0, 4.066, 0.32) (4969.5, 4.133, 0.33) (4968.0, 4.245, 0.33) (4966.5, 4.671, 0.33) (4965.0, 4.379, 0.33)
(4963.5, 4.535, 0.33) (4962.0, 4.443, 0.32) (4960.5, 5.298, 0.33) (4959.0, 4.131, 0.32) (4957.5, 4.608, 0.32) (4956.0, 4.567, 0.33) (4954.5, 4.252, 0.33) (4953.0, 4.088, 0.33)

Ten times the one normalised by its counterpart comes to 10.4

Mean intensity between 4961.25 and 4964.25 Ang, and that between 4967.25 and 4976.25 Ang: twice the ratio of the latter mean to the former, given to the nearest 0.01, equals 1.89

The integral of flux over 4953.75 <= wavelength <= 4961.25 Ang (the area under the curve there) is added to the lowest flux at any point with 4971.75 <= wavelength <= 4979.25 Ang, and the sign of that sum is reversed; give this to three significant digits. -38.2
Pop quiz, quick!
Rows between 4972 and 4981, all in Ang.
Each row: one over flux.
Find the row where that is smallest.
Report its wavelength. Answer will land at 4977.0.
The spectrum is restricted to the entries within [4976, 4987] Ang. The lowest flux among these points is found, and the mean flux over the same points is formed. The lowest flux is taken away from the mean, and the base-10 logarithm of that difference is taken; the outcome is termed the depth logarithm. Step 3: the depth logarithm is -0.39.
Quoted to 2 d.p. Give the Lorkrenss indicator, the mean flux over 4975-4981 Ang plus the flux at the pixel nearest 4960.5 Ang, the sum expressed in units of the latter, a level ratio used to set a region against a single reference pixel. 1.89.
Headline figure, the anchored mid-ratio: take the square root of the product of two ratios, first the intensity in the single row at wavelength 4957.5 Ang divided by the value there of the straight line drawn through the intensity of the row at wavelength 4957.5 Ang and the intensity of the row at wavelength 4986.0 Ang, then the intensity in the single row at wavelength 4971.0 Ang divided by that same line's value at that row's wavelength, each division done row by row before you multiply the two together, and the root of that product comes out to 0.935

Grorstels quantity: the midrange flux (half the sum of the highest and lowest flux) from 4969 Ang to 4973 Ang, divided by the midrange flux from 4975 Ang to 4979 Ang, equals 0.88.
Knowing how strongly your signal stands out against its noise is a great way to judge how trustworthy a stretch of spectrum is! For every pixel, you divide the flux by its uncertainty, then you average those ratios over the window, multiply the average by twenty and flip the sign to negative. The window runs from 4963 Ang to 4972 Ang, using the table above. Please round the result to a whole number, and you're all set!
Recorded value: -264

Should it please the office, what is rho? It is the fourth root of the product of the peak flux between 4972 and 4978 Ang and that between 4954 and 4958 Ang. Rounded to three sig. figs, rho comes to 2.19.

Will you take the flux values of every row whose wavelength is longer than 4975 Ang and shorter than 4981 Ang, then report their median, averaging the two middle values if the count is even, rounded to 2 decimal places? 4.70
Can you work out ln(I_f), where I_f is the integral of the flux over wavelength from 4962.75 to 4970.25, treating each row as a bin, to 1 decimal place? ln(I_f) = 3.5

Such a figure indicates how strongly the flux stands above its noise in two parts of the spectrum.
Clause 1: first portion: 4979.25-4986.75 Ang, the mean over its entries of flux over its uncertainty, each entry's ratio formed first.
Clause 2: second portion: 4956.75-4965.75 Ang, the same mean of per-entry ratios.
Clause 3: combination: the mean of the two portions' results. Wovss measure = 14.0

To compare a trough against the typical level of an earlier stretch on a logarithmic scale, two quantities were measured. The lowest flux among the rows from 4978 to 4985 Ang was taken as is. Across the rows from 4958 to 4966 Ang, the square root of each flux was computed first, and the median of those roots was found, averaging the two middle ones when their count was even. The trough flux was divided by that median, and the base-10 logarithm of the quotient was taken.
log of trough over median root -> 0.30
